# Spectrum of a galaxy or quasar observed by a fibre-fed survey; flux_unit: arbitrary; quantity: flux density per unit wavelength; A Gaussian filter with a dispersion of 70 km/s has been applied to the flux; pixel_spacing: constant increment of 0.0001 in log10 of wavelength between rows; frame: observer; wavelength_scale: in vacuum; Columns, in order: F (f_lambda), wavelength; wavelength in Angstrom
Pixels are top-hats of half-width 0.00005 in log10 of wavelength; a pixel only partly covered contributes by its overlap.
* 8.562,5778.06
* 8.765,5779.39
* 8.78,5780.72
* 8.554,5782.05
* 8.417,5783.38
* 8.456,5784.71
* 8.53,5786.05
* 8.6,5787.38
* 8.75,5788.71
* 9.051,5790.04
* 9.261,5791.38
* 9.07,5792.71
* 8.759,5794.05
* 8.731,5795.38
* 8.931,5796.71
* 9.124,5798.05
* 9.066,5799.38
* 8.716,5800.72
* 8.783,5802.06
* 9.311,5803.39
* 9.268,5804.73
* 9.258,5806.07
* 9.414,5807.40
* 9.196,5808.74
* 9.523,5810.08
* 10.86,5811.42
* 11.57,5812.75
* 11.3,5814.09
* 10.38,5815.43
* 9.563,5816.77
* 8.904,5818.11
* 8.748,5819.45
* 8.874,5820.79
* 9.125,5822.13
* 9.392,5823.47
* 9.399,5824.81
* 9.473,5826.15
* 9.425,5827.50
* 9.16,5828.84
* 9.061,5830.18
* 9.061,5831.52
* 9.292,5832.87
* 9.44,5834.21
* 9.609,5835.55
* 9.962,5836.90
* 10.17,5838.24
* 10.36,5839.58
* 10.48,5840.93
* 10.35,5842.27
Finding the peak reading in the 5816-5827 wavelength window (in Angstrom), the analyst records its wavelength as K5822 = 5816.77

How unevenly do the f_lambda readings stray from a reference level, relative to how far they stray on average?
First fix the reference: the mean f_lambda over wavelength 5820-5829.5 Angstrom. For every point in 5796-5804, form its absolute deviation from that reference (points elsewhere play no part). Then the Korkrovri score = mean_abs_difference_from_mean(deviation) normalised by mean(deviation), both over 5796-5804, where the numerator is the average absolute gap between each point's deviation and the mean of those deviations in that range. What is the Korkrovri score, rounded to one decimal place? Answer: 0.6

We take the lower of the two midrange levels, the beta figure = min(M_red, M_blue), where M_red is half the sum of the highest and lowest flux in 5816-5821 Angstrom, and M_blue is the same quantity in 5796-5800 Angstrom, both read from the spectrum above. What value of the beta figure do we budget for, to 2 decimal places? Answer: 9.03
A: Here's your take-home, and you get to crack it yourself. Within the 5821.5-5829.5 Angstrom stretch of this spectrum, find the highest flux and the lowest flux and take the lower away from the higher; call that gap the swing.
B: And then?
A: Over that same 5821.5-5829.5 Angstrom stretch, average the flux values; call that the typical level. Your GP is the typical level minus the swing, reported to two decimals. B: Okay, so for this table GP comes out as 8.98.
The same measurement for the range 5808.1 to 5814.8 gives 8.12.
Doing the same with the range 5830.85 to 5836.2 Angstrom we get 8.80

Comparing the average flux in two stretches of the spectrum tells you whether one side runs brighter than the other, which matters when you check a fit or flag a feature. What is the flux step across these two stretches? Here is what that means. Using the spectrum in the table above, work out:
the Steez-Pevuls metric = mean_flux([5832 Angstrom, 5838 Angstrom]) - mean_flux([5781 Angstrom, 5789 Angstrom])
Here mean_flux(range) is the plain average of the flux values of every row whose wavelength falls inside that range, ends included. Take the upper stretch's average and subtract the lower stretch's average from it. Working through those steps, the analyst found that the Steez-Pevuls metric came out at 1.0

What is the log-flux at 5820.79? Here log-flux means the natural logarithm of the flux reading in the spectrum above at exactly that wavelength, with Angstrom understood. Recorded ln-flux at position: 2.18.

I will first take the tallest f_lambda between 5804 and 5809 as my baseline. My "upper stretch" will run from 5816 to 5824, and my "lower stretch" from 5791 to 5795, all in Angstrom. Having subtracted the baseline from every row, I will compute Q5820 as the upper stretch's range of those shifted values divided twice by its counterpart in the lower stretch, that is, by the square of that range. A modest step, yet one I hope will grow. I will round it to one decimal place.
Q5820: 3.2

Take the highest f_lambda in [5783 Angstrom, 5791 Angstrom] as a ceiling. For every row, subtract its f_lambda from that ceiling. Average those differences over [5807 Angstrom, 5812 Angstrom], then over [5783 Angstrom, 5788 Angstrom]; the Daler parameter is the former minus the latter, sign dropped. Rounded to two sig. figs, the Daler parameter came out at 1.2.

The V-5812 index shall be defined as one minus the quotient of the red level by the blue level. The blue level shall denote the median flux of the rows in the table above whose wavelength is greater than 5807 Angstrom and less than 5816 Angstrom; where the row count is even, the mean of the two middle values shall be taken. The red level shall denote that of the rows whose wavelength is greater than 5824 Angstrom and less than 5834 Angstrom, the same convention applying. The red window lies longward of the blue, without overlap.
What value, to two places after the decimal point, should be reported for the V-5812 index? 0.10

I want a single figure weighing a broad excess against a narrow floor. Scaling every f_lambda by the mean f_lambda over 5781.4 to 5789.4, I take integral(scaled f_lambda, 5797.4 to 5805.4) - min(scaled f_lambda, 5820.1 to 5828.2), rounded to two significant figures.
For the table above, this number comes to 7.4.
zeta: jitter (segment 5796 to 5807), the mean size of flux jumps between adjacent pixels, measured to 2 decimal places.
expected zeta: 0.18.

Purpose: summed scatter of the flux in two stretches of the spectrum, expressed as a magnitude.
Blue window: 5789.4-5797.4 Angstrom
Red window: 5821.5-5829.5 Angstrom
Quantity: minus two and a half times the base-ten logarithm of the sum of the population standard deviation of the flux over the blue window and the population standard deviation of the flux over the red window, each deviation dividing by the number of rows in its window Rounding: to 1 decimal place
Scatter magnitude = 1.2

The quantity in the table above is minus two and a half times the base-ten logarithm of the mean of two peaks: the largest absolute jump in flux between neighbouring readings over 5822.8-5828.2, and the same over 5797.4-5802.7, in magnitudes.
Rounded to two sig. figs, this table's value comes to 1.7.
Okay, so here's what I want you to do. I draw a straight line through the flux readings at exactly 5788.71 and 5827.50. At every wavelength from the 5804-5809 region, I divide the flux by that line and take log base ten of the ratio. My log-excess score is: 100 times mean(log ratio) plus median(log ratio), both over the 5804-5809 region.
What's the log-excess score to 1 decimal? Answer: 1.1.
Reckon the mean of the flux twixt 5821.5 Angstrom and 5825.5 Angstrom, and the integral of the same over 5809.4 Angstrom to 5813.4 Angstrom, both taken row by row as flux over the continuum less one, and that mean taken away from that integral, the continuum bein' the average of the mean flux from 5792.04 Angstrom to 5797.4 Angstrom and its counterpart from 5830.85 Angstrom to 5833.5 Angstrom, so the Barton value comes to 0.7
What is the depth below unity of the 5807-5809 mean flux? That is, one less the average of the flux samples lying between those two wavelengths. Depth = -8.30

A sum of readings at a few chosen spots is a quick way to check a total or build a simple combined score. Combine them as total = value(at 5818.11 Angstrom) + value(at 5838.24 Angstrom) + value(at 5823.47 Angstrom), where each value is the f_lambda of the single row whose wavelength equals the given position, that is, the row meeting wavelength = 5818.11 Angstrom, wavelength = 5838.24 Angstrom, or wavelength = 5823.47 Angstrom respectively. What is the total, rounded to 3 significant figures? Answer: 28.5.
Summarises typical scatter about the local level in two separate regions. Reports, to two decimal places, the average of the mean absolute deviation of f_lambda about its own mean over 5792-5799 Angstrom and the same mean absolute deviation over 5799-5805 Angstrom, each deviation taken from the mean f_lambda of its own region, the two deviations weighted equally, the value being 0.18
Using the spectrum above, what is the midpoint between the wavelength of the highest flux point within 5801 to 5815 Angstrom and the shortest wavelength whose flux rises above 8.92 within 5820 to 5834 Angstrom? 5817.4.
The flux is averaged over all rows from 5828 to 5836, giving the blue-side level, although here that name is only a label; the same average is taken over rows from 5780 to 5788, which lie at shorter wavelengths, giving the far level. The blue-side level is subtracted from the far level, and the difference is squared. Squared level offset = 0.51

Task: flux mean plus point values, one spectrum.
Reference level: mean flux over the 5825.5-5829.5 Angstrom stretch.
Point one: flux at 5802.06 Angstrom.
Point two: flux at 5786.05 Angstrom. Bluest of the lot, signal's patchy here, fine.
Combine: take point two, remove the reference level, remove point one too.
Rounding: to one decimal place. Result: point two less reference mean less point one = -9.6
